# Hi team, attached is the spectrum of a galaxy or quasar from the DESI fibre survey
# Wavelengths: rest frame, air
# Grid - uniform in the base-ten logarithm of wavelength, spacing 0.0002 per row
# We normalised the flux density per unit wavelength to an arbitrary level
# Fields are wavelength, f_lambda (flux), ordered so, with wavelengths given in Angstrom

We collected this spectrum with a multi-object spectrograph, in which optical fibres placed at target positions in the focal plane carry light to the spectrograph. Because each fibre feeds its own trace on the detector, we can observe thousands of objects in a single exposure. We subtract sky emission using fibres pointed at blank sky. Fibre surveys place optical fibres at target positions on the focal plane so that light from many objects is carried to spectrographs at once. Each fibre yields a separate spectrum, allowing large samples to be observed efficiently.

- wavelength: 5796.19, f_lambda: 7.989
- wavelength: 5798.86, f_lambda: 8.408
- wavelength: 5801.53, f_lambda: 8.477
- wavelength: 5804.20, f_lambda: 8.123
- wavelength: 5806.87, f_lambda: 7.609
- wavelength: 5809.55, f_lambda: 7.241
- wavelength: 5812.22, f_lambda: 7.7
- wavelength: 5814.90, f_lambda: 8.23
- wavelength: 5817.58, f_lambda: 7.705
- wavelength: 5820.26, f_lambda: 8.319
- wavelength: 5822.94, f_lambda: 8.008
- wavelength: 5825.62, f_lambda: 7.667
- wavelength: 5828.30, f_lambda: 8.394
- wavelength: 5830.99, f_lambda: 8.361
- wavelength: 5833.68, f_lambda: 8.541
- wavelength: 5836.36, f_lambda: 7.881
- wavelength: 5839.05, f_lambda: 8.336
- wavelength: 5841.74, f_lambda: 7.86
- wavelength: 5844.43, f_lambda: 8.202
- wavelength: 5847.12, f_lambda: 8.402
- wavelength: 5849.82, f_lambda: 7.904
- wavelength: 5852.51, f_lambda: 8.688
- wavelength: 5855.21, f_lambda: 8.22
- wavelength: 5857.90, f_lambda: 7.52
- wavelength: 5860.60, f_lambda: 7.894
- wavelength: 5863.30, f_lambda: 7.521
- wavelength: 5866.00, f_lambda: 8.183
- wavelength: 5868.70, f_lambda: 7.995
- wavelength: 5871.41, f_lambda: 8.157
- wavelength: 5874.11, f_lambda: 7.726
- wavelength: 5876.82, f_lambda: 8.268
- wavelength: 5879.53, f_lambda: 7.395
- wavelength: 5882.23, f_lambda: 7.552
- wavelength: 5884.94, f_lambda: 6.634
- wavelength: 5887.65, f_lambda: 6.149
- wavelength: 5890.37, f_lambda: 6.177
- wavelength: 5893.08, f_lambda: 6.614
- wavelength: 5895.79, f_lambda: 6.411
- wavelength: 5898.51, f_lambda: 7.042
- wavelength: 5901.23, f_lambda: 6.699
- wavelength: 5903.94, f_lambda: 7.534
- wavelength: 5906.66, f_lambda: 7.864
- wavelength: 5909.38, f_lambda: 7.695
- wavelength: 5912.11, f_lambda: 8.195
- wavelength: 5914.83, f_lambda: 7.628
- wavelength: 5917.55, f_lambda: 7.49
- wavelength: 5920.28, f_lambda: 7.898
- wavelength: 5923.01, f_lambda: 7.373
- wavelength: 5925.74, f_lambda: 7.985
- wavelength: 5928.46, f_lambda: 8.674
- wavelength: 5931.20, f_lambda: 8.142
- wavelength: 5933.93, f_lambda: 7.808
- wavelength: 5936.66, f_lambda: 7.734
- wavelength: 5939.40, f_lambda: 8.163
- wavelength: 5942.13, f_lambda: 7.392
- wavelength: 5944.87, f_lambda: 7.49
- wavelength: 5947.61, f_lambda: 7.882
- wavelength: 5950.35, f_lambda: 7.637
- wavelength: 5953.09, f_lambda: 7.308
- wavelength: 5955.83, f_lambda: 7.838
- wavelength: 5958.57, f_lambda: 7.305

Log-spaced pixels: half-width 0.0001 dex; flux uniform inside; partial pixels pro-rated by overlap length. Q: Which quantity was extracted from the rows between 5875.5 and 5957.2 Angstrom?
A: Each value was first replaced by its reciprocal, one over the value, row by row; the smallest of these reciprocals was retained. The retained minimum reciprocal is 0.1153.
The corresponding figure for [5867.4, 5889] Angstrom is 0.1209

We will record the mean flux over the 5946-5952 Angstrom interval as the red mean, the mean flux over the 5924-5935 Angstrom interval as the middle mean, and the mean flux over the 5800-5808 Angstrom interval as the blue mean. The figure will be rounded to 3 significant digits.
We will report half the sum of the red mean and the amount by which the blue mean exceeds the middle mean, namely 3.84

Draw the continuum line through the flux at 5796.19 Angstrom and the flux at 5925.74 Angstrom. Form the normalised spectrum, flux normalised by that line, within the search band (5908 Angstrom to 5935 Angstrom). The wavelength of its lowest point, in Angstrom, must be 5923.01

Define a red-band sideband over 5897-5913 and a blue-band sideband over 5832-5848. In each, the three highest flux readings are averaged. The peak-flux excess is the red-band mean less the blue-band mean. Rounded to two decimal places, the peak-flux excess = -0.51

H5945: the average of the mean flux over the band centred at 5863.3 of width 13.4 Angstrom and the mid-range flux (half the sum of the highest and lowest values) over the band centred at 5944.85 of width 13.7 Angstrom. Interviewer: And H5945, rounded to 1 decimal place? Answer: 7.8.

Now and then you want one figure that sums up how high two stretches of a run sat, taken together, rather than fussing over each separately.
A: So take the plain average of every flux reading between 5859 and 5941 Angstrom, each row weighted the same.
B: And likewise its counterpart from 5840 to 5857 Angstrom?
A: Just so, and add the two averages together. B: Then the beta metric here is 15.8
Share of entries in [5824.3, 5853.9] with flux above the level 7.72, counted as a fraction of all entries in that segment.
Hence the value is 0.91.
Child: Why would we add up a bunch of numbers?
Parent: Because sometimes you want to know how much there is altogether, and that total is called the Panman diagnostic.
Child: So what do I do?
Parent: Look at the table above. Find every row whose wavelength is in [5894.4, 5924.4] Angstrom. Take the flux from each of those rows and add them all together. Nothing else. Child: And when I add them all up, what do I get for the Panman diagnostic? 82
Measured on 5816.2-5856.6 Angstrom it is 122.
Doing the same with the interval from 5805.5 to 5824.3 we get 55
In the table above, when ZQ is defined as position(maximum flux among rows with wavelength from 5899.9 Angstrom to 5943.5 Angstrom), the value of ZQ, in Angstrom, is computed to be 5928.46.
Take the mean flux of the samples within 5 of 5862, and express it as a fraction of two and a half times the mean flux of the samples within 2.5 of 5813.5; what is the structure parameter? 0.391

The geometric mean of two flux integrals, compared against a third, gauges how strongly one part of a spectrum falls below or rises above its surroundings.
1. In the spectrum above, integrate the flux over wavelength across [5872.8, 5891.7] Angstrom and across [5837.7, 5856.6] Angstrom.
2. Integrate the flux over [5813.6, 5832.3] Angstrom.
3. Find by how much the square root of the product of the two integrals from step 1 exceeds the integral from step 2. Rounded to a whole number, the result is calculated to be -7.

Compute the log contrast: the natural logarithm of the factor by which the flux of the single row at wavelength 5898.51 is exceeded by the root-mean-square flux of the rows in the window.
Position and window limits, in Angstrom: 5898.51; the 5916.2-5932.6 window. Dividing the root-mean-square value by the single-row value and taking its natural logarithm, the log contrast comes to 0.12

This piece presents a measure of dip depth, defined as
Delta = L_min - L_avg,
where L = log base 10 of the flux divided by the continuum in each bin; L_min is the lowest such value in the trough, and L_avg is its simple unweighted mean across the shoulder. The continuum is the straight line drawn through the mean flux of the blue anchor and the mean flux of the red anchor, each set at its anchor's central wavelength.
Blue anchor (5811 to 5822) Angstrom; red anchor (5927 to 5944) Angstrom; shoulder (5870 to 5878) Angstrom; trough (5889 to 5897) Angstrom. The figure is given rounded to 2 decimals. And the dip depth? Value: -0.11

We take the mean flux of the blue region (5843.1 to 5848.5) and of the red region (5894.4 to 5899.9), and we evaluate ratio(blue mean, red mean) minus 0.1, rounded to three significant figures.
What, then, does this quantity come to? 1.13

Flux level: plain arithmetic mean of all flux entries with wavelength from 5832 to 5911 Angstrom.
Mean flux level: 7.6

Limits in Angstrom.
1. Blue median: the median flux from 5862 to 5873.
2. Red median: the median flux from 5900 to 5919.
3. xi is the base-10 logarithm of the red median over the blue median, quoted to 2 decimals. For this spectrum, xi -0.02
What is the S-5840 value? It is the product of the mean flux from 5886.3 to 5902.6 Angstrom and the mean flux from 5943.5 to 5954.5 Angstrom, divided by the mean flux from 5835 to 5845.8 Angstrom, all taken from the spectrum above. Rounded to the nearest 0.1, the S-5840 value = 6.1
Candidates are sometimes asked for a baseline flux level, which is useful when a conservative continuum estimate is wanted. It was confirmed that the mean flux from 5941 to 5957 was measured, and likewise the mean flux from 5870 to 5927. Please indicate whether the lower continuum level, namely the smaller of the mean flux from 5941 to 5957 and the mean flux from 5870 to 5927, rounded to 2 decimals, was 7.36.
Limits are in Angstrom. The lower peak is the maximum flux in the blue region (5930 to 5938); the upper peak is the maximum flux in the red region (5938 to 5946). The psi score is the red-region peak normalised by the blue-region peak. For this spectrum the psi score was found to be 1.00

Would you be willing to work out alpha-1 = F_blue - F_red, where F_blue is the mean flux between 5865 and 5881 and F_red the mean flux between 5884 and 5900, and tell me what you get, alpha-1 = 1.4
